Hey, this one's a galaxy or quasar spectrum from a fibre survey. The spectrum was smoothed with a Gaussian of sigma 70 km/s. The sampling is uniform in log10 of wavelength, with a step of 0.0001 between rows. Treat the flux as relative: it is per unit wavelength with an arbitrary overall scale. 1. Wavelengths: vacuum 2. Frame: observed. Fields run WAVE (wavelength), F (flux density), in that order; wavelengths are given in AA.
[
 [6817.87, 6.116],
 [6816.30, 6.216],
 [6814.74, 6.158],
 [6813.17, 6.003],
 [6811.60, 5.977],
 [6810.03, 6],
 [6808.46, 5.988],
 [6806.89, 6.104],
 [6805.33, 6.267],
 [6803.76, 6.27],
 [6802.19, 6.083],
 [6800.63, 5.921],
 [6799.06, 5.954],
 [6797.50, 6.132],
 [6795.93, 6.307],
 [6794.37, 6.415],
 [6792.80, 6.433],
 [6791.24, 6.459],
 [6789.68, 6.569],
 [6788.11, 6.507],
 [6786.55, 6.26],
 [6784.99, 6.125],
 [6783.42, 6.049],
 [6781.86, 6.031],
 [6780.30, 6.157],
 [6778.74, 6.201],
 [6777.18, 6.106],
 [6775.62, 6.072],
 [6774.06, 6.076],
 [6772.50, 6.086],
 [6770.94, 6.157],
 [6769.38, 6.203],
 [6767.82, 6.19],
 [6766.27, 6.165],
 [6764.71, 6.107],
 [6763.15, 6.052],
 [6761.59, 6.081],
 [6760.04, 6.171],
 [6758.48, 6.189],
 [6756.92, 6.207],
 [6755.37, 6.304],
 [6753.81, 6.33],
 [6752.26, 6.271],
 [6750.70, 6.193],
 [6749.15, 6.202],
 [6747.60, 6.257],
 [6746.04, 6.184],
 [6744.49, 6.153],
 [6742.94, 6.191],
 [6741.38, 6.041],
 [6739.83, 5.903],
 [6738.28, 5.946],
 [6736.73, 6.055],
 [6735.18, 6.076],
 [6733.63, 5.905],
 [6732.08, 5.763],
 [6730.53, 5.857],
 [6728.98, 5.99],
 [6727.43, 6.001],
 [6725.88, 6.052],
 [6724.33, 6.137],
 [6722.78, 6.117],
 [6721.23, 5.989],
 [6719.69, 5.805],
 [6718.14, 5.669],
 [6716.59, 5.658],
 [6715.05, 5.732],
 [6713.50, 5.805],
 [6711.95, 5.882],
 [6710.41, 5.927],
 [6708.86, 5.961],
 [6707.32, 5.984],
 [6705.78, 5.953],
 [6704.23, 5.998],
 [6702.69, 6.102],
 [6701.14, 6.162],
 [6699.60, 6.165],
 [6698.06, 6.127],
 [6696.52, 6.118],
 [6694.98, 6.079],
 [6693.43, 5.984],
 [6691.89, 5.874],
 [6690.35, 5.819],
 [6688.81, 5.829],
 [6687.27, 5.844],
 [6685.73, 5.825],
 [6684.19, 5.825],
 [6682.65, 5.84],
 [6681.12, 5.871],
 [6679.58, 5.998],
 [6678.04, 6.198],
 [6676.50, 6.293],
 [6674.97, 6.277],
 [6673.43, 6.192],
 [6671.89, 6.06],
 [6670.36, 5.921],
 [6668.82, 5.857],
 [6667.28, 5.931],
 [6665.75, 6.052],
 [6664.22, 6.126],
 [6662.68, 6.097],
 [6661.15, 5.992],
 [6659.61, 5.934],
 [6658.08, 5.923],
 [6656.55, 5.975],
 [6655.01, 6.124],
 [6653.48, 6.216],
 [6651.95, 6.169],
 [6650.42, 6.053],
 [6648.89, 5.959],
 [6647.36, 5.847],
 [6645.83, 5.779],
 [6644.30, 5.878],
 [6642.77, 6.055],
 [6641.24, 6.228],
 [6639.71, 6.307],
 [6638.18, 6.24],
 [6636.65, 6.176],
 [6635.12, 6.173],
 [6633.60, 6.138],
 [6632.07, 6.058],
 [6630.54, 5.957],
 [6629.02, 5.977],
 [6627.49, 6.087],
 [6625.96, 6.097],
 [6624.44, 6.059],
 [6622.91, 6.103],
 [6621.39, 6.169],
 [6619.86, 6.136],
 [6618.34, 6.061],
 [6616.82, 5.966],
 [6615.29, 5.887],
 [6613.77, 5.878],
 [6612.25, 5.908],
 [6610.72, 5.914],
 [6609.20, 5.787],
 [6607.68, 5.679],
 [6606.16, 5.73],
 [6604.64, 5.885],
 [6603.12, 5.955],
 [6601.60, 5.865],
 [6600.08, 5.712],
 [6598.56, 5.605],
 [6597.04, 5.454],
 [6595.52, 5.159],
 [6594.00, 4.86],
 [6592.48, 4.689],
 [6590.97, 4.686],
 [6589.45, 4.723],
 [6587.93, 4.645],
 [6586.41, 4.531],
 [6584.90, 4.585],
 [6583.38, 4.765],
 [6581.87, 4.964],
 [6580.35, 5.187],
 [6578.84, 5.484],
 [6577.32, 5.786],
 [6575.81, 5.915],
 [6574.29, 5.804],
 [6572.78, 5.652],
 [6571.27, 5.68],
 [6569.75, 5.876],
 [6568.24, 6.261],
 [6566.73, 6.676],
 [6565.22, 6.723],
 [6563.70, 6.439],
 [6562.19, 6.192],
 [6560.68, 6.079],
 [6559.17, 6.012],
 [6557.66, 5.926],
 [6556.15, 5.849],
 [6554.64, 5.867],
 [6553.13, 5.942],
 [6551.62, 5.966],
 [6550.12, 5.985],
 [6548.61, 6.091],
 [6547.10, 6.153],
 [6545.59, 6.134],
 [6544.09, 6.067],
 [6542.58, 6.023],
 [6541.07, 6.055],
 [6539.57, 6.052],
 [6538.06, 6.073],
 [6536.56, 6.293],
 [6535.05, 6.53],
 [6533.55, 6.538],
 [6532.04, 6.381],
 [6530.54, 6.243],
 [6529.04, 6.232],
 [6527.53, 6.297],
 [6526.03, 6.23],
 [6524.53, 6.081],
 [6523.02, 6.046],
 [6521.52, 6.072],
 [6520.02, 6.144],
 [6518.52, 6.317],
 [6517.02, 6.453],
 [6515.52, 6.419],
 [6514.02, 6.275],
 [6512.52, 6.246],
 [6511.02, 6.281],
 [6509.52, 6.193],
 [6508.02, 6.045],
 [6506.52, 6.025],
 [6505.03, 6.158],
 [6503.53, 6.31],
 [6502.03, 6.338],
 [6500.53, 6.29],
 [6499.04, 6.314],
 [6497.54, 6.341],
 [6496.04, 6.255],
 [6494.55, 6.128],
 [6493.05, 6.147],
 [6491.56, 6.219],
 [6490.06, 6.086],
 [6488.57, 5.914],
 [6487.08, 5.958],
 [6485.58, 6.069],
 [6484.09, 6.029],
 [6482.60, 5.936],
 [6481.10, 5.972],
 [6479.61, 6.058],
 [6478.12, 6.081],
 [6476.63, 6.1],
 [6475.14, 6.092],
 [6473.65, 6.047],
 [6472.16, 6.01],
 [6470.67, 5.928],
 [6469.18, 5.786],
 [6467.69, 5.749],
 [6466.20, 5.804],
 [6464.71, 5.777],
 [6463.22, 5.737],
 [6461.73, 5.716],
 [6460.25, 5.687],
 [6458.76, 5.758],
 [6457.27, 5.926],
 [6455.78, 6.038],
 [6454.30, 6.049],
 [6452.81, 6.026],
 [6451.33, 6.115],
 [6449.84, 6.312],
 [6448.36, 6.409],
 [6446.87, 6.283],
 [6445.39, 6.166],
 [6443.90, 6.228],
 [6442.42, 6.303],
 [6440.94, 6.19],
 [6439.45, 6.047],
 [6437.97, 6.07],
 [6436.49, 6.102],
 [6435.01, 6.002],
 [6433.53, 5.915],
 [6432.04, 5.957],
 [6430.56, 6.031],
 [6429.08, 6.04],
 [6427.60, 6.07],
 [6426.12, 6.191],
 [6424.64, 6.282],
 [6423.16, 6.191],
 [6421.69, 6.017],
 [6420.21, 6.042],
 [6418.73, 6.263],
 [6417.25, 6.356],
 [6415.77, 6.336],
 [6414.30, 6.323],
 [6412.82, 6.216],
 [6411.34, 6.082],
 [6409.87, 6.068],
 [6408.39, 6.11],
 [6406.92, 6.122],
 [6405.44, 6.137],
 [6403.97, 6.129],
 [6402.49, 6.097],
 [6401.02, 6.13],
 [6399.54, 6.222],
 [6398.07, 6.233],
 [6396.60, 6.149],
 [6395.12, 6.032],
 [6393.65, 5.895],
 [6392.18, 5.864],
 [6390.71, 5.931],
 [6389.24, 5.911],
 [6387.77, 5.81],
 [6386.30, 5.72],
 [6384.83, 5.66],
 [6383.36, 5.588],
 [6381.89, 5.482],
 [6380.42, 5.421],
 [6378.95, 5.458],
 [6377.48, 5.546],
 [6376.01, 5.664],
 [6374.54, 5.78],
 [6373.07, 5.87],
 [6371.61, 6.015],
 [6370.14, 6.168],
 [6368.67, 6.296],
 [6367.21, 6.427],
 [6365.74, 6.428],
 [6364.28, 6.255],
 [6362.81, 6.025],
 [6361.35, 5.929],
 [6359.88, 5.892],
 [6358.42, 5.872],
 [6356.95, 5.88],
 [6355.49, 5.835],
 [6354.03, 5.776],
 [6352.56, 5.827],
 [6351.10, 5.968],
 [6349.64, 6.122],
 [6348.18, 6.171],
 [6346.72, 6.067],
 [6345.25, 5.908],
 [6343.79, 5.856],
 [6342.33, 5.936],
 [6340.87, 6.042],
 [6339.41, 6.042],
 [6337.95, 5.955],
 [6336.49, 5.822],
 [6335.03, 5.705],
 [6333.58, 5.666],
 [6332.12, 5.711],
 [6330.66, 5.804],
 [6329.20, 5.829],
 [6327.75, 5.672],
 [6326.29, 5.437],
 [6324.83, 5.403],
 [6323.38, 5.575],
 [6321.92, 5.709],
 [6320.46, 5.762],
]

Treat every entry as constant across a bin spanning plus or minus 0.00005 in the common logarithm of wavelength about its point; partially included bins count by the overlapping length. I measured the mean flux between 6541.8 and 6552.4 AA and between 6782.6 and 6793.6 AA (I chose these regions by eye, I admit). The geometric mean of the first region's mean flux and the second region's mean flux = 6.20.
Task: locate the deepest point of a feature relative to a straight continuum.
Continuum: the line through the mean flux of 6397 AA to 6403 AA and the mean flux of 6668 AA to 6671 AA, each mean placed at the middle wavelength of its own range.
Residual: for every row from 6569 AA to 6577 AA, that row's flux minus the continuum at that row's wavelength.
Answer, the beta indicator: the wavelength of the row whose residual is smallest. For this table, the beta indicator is 6572.78 AA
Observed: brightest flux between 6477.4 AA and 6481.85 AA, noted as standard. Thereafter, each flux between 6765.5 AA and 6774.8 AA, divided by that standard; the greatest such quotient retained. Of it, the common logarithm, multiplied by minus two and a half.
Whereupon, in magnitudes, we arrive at -0.022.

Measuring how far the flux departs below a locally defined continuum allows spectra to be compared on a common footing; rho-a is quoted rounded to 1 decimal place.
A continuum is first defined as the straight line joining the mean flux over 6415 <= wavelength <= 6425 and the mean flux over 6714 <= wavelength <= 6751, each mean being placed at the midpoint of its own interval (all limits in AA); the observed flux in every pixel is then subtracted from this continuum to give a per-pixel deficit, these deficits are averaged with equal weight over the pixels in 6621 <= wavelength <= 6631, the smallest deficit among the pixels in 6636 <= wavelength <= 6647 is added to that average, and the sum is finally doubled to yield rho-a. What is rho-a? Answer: -0.5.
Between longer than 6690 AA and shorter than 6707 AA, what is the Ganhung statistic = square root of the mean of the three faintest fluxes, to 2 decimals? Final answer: 2.43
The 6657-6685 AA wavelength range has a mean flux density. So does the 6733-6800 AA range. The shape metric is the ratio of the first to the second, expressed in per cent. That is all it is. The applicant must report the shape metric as 97.5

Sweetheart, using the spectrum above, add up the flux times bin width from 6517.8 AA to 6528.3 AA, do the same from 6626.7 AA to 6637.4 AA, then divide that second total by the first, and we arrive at 1.00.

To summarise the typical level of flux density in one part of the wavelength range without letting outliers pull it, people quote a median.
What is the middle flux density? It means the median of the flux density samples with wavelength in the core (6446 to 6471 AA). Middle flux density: 5.93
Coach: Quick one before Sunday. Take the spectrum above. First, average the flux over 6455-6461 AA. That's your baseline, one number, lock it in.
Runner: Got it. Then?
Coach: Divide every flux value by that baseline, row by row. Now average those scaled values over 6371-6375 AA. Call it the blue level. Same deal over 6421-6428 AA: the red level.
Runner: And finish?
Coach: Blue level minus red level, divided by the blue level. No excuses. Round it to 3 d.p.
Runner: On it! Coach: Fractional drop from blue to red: -0.044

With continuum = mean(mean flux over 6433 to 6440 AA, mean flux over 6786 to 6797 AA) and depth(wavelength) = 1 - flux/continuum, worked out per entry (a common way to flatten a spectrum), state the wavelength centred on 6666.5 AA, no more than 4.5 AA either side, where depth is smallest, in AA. 6664.22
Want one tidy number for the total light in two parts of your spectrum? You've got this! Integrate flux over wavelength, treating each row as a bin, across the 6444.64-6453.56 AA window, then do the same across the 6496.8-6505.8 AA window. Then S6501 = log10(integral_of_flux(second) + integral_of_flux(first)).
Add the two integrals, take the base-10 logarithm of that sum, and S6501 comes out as 2.049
